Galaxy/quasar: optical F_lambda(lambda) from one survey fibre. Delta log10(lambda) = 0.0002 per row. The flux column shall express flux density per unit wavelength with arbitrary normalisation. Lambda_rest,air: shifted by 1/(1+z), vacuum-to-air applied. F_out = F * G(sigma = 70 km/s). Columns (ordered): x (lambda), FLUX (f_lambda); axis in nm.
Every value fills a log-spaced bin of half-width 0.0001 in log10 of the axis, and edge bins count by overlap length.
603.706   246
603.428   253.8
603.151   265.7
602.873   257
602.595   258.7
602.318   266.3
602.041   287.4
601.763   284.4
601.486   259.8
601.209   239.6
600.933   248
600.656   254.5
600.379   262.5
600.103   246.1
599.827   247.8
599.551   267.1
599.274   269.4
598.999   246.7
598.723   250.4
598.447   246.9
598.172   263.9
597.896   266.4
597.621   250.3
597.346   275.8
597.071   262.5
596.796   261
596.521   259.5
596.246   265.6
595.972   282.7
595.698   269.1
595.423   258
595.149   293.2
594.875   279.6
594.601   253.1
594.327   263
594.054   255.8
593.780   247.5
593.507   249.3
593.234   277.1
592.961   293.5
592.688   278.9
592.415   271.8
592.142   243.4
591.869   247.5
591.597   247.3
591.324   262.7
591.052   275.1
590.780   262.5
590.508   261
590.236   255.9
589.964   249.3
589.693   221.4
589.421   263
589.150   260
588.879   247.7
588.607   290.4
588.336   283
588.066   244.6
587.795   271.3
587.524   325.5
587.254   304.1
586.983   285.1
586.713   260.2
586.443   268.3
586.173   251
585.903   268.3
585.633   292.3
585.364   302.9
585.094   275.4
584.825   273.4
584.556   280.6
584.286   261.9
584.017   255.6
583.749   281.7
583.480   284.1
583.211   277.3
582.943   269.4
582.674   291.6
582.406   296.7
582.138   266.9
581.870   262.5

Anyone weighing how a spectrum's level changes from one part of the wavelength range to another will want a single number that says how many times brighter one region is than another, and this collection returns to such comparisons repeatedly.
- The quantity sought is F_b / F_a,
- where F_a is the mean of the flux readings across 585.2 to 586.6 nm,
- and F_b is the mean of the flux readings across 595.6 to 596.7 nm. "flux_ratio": 0.97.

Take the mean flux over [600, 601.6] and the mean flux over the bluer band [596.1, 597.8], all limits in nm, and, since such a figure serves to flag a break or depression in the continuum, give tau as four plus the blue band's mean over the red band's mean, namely 5.04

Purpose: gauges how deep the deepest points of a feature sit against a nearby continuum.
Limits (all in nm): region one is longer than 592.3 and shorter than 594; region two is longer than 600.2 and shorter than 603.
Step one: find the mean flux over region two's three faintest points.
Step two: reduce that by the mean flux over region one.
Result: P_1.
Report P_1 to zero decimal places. -22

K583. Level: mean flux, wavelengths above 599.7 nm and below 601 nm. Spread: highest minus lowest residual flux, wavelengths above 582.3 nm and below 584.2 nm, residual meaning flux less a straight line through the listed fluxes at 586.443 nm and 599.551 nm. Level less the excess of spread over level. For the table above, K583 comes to 463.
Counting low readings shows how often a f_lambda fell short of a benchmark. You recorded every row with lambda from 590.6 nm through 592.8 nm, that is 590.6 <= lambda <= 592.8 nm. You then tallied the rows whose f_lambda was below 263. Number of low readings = 5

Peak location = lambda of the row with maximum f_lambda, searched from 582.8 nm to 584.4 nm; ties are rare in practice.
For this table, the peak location 583.480 nm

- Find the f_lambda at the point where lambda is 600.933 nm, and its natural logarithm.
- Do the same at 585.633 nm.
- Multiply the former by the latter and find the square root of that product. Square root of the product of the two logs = 5.60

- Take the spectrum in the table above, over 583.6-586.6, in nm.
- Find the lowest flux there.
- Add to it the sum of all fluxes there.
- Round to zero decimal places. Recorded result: 3262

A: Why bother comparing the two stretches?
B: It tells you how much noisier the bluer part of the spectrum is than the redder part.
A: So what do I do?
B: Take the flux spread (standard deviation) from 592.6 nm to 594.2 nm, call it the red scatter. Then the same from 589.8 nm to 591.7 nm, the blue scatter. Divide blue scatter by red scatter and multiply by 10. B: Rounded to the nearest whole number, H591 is 5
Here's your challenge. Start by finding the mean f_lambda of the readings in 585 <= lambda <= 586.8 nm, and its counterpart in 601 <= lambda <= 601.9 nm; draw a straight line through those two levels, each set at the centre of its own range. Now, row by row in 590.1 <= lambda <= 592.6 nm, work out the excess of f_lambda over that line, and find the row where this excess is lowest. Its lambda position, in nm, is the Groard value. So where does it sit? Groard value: 592.142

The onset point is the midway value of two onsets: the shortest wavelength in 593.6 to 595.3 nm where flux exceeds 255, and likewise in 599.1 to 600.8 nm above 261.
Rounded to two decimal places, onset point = 596.66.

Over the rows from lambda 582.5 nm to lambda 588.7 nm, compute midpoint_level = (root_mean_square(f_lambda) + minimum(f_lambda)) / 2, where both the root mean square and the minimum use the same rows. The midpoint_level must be 262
